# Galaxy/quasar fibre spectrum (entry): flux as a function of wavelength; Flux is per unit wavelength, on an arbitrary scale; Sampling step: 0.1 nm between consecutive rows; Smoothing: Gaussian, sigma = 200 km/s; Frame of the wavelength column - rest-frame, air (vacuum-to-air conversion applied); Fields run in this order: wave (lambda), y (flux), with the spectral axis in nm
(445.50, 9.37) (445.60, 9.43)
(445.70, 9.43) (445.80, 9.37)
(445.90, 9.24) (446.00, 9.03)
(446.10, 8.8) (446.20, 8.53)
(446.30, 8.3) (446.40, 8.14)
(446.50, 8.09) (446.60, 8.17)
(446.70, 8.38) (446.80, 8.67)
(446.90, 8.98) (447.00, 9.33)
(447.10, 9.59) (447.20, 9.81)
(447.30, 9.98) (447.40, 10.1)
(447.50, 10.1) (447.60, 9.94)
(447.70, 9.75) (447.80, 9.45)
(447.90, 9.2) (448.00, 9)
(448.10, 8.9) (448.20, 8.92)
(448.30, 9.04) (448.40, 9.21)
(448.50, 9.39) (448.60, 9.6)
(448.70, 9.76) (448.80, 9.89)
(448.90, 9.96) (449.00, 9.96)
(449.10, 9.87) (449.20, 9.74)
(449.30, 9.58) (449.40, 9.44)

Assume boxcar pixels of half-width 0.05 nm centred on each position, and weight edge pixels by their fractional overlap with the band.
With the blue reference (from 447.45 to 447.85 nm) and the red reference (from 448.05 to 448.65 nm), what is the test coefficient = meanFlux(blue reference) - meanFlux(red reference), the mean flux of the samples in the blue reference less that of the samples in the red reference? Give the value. 0.6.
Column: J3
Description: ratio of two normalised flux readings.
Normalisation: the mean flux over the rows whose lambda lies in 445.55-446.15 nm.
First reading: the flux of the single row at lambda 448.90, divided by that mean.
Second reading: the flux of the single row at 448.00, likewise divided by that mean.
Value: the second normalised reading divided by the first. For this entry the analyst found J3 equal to 0.90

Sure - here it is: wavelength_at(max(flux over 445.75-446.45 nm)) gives 445.80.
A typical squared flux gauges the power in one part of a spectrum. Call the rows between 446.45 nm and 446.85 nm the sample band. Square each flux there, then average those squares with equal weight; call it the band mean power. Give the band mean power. 69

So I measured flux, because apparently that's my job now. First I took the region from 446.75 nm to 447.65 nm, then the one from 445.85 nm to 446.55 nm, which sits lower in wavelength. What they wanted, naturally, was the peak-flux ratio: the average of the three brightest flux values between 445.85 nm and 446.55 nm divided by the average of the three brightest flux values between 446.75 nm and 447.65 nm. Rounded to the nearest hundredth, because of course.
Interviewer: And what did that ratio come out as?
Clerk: 0.90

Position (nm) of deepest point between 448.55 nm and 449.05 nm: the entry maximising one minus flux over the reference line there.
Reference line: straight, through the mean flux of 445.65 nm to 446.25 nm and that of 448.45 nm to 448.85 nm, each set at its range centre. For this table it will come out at 448.60 nm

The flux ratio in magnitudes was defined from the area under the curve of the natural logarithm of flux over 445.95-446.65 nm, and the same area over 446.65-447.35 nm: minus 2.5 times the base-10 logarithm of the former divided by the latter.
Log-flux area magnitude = 0.05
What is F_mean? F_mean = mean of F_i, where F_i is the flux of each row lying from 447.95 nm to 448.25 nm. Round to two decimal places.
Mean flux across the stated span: 8.94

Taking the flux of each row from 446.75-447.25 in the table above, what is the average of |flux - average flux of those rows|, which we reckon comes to 0.36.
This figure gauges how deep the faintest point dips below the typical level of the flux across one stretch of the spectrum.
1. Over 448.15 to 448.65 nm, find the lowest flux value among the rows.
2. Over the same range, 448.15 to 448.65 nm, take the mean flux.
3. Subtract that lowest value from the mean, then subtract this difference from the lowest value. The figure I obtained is 8.6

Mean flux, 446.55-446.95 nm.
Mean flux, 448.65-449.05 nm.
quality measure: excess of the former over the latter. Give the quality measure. -1.3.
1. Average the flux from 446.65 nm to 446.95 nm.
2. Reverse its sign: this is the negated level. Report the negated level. -8.7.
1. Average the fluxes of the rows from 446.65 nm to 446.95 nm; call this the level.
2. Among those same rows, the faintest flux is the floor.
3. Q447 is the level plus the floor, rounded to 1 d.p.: 17.1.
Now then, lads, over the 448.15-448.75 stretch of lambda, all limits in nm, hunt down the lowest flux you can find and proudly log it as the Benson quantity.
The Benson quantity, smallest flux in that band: 8.92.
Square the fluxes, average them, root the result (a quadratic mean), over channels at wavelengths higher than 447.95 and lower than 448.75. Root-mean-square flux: 9.2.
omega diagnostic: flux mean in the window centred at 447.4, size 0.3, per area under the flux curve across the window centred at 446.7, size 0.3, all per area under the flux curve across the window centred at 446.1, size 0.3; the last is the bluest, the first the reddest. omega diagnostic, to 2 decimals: 1.51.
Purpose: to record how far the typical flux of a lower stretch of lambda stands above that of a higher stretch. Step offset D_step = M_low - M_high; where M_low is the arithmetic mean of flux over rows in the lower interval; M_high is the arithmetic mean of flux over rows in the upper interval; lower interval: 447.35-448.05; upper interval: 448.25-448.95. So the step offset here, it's 0.1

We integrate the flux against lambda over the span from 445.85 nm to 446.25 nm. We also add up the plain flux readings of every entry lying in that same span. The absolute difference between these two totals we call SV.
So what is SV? 32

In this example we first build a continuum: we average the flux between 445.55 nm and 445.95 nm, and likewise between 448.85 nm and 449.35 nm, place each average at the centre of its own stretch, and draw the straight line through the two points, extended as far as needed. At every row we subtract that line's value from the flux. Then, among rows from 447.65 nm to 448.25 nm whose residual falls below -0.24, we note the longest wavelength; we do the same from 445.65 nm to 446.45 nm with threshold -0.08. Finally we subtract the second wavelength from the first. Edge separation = 1.80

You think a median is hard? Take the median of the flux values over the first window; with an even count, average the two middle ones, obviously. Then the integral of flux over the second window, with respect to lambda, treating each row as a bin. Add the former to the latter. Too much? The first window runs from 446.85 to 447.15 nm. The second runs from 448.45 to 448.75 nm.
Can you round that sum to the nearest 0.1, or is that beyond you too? 12.2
